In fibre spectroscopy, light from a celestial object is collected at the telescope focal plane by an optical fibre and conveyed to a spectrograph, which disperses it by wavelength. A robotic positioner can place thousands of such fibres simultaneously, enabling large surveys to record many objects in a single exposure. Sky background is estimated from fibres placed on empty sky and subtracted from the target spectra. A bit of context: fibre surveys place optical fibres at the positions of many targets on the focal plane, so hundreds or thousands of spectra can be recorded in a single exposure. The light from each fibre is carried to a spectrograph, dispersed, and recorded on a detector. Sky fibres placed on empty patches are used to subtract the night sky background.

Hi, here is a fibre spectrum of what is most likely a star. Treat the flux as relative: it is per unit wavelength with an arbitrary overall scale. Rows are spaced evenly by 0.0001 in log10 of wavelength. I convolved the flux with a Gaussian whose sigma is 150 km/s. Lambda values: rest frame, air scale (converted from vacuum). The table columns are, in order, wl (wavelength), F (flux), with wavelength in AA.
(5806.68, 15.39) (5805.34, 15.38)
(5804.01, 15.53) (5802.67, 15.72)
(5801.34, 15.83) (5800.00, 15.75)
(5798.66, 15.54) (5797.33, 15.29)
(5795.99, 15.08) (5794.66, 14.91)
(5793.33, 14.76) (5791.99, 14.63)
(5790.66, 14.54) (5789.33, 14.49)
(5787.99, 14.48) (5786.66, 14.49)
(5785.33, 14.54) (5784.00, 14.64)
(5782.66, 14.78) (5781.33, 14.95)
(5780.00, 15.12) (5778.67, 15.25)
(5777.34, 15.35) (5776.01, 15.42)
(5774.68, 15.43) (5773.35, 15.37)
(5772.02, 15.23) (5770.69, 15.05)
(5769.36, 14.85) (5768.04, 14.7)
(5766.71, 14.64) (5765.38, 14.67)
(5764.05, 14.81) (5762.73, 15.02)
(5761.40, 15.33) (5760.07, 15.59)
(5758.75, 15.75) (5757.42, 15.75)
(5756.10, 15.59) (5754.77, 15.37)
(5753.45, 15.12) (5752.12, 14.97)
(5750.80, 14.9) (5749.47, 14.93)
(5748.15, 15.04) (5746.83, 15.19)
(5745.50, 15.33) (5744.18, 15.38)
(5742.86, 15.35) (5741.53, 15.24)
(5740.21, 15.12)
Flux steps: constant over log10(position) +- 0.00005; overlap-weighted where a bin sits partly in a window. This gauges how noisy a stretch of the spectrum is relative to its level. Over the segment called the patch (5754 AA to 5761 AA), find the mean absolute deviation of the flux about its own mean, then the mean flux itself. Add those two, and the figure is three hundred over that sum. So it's 19.1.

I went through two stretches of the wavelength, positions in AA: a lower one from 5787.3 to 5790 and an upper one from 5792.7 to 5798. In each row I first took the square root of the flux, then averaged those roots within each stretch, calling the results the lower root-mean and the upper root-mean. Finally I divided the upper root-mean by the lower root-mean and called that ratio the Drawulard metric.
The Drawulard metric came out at 1.02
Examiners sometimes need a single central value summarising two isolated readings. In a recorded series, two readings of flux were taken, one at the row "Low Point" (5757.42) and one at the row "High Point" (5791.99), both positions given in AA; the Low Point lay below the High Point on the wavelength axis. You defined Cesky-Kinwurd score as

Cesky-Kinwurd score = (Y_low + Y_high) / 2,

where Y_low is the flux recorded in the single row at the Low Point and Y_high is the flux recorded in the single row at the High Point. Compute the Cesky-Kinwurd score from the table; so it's 15.2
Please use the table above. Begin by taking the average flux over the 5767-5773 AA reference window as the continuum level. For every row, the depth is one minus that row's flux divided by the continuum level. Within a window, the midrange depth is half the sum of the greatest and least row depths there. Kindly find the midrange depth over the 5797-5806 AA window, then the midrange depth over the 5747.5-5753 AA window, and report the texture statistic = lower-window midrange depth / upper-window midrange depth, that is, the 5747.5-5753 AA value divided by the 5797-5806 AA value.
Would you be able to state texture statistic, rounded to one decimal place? 0.0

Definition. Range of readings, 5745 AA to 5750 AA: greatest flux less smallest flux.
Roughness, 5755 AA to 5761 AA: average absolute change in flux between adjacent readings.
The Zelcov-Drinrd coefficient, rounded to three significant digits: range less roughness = 0.293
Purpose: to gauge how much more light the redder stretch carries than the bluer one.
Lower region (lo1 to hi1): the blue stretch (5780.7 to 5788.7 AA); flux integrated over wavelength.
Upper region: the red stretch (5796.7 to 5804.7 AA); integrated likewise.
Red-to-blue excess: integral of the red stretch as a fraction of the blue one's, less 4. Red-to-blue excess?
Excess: -2.93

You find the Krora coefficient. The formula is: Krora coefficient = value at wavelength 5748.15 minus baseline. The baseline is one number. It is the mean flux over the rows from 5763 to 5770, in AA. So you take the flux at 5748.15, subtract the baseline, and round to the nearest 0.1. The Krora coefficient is 0.3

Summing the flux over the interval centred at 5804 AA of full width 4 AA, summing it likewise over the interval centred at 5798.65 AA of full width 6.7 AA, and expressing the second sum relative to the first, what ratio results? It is 1.7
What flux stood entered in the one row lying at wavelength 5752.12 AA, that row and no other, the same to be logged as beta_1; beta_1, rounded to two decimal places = 14.97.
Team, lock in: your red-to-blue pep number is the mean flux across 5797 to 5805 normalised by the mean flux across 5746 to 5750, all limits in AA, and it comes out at 1.04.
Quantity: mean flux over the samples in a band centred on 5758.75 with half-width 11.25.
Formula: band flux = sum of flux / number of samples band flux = 15.1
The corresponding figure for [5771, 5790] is 15.0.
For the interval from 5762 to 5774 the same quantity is 14.9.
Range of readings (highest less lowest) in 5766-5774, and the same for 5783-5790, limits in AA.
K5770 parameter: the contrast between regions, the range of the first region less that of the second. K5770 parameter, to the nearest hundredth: 0.57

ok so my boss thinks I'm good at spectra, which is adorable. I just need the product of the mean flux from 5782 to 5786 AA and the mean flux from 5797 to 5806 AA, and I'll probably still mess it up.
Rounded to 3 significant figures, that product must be 228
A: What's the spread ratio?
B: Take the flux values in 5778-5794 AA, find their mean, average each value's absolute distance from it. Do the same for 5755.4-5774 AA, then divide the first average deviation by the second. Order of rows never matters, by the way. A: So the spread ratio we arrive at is 0.60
